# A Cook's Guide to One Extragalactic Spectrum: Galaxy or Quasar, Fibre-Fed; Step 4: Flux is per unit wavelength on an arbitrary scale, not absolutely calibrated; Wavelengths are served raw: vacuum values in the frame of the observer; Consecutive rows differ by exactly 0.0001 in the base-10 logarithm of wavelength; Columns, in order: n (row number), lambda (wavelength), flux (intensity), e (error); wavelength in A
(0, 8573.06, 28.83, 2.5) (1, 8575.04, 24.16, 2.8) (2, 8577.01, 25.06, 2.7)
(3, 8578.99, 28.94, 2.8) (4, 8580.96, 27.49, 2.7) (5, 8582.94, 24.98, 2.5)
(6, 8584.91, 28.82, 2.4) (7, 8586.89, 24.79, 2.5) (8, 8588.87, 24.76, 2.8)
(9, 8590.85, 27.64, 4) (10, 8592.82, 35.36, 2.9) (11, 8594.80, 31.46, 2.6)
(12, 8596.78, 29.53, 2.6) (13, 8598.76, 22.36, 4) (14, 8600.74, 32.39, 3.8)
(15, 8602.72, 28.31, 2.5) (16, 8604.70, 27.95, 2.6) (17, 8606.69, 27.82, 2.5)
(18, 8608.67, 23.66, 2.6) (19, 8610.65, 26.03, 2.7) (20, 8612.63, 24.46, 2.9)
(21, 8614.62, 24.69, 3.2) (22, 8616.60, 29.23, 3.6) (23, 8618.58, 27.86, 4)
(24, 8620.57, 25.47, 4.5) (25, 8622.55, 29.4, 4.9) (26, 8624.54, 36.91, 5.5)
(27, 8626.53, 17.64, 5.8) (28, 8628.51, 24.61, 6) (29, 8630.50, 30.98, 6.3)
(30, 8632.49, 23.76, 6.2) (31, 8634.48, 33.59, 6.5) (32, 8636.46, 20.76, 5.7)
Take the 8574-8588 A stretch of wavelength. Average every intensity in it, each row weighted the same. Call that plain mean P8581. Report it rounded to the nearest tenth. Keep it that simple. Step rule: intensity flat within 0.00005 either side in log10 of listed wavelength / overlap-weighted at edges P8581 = 26.3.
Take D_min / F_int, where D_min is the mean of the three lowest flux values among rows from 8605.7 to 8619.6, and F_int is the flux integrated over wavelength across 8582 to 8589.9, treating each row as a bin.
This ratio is 0.12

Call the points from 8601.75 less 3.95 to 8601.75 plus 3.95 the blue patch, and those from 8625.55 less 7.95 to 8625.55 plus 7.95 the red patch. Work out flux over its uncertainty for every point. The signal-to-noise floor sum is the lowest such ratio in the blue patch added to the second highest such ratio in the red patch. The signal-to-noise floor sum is 12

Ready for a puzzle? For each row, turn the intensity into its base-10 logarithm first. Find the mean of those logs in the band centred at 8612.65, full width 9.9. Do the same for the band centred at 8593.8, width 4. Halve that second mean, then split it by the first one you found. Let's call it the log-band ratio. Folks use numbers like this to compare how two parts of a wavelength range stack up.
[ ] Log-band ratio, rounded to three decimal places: 0.541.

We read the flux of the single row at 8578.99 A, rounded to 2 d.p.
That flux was 28.94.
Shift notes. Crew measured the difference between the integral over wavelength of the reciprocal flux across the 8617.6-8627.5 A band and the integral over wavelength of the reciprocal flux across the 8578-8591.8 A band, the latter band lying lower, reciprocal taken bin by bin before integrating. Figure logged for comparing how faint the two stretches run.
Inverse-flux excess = -0.14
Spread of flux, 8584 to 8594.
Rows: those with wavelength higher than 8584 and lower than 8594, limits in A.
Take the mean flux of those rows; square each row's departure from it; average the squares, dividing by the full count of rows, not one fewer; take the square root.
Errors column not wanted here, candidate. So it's 3.9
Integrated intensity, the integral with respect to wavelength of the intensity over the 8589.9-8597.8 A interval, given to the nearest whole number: 245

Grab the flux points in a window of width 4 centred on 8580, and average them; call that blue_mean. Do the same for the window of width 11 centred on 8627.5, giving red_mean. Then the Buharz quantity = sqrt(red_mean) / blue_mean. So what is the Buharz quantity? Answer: 0.185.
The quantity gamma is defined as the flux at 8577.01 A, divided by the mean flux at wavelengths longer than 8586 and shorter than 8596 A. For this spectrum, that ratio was 0.87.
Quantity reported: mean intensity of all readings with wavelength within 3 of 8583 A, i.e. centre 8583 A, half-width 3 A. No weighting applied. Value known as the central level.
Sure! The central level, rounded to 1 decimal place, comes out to 27.1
